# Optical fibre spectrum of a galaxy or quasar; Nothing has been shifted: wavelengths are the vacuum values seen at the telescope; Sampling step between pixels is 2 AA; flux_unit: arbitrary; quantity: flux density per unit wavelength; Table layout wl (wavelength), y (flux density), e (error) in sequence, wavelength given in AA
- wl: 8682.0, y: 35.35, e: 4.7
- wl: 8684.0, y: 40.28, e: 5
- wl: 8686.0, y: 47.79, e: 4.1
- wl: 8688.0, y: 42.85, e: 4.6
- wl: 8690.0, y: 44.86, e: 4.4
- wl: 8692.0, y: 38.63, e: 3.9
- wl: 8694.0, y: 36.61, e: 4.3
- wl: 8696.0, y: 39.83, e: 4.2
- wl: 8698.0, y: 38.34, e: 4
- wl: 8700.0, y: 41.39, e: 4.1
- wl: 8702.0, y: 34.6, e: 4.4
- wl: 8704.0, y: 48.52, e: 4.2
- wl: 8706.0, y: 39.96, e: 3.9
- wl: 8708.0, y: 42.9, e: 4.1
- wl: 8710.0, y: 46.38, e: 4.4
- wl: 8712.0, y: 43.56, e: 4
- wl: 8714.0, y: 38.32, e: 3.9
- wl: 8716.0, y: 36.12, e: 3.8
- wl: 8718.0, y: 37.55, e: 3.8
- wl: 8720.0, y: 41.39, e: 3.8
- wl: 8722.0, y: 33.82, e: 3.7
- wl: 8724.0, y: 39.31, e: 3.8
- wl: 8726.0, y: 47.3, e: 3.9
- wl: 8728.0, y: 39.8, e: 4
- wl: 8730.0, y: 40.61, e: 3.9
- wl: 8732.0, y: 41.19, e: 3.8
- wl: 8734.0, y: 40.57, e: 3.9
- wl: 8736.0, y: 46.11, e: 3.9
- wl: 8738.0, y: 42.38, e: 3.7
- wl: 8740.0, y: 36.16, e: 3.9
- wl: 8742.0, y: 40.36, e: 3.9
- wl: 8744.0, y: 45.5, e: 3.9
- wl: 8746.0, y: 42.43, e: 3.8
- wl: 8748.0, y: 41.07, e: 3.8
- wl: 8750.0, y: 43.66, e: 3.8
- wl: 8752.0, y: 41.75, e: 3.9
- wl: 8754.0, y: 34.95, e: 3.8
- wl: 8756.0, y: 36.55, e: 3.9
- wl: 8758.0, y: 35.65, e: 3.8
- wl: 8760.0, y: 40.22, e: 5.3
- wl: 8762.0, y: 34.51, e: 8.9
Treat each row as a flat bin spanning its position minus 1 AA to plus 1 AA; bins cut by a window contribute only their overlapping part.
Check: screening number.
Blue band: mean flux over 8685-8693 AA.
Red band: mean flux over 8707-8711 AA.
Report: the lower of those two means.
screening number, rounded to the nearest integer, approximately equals 44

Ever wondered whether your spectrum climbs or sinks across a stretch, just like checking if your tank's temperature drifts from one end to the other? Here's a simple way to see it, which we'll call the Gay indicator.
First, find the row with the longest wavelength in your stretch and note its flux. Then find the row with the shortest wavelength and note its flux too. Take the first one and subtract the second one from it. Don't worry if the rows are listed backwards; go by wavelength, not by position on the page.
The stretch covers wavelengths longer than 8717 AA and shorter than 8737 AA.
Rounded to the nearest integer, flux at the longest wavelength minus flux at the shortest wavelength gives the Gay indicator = 9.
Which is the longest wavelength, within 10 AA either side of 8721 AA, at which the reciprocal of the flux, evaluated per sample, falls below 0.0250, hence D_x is 8730.0 AA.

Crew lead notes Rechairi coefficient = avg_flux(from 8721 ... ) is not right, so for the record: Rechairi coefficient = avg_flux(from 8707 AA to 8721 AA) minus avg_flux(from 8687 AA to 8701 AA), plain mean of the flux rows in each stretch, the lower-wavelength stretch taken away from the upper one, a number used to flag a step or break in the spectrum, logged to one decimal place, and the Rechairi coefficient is 0.5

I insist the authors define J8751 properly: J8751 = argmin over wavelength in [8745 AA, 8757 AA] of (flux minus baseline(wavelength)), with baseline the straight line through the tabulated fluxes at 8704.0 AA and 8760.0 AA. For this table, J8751 8754.0 AA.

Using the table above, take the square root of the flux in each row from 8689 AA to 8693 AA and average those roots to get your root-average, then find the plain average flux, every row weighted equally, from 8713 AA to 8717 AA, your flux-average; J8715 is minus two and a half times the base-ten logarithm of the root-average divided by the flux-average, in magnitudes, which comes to 1.90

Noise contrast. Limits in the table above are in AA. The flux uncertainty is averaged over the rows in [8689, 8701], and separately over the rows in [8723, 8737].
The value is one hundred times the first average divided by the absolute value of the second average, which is 107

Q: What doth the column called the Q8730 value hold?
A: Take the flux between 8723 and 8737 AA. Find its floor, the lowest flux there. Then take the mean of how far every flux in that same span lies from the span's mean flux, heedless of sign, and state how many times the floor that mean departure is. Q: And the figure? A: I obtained 0.067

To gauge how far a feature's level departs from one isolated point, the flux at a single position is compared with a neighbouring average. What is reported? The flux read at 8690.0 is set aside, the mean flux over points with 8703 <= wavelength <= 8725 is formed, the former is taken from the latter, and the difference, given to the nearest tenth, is -4.1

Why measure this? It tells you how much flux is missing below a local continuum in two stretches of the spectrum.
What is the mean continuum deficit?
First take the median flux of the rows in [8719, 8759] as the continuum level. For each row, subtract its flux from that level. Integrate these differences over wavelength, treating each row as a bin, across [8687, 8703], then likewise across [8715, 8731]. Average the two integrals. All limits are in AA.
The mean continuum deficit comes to 20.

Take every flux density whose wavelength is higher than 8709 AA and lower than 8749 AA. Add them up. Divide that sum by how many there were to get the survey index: 41.0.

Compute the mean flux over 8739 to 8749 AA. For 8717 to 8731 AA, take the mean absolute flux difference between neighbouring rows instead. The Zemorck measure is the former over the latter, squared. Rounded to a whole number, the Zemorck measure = 55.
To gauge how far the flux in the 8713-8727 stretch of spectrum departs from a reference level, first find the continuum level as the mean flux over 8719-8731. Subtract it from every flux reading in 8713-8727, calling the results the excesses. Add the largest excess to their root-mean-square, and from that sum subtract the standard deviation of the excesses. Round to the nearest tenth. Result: 7.1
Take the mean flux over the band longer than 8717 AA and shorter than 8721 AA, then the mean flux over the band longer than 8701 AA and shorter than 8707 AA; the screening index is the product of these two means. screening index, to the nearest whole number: 1619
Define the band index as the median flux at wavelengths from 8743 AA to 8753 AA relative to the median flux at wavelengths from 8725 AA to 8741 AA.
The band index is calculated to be 1.04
